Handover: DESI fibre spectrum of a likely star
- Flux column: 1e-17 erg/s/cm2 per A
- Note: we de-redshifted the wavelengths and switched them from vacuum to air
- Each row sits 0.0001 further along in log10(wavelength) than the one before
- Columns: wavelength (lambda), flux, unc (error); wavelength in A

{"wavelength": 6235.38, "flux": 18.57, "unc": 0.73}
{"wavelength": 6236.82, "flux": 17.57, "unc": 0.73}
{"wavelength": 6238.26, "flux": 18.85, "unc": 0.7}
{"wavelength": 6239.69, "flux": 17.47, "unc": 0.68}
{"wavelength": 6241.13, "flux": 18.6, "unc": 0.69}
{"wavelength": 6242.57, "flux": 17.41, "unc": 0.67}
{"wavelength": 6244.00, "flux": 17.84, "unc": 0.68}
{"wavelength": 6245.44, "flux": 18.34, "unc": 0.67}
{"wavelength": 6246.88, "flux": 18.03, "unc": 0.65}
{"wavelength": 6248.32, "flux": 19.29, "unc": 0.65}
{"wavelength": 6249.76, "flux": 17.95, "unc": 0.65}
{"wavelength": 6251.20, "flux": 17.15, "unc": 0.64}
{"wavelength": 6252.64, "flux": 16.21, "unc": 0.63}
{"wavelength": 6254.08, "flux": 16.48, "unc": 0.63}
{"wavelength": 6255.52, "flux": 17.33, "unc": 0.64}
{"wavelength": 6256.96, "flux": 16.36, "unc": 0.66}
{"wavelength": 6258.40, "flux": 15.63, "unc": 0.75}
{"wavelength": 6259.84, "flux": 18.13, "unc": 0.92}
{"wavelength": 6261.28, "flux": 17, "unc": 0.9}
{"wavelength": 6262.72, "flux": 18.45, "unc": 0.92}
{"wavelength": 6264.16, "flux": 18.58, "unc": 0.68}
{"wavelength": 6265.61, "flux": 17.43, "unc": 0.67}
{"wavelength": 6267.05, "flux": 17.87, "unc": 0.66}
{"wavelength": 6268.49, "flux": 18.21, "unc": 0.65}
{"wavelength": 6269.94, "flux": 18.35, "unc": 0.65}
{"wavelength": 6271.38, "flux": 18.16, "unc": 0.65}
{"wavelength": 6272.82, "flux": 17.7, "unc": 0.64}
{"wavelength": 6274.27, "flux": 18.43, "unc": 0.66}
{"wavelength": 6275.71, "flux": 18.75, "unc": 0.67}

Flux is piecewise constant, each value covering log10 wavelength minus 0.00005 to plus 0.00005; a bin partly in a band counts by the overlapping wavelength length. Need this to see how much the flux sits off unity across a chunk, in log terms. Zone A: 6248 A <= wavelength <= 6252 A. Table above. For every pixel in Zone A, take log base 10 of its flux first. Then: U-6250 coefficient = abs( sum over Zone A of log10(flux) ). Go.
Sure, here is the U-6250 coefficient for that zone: 3.77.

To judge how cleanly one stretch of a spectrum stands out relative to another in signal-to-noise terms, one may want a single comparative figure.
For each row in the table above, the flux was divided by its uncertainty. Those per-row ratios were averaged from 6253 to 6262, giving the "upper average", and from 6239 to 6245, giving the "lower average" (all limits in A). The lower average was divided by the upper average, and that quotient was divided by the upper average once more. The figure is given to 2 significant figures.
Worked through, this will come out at 0.050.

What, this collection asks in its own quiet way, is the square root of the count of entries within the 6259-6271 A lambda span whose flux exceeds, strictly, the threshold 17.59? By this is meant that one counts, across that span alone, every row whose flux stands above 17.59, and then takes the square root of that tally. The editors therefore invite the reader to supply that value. 2.4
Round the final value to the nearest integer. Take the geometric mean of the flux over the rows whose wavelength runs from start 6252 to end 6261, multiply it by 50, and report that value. 834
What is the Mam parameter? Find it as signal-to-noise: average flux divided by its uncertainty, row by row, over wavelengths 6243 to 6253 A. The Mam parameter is 27.3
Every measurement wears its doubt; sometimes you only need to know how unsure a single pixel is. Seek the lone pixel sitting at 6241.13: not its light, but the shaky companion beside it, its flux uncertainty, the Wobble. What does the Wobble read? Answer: 0.690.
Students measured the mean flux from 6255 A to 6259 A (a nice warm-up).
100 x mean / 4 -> 411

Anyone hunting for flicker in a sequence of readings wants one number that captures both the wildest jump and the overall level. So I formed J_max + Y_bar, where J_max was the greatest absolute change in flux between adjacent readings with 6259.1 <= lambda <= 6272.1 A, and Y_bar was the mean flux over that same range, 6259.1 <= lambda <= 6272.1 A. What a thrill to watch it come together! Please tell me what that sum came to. 19.5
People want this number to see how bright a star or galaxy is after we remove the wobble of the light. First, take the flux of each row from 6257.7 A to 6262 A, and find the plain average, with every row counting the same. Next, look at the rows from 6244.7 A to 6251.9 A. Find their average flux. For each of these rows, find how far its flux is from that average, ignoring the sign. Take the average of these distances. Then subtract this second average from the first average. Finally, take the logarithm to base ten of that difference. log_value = 1.215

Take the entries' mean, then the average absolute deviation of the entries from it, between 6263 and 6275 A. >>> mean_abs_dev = 0.32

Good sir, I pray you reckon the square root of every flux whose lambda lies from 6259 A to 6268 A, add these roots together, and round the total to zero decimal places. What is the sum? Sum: 25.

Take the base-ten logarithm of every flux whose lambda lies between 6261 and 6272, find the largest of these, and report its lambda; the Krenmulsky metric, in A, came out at 6264.16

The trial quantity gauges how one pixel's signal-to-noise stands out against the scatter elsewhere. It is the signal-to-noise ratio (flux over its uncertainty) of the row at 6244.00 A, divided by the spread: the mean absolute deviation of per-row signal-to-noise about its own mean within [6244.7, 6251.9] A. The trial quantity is 36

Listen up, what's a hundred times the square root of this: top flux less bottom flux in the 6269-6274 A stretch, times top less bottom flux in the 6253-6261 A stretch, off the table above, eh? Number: 127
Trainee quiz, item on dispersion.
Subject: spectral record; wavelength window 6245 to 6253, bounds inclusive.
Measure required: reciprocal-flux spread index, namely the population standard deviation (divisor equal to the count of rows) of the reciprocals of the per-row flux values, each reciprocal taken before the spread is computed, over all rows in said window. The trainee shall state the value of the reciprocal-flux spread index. 0.0031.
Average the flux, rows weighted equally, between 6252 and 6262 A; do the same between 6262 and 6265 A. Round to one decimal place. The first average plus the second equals 35.2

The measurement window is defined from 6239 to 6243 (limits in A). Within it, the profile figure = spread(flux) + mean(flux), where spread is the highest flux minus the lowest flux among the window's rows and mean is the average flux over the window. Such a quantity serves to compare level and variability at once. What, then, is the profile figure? 19.0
